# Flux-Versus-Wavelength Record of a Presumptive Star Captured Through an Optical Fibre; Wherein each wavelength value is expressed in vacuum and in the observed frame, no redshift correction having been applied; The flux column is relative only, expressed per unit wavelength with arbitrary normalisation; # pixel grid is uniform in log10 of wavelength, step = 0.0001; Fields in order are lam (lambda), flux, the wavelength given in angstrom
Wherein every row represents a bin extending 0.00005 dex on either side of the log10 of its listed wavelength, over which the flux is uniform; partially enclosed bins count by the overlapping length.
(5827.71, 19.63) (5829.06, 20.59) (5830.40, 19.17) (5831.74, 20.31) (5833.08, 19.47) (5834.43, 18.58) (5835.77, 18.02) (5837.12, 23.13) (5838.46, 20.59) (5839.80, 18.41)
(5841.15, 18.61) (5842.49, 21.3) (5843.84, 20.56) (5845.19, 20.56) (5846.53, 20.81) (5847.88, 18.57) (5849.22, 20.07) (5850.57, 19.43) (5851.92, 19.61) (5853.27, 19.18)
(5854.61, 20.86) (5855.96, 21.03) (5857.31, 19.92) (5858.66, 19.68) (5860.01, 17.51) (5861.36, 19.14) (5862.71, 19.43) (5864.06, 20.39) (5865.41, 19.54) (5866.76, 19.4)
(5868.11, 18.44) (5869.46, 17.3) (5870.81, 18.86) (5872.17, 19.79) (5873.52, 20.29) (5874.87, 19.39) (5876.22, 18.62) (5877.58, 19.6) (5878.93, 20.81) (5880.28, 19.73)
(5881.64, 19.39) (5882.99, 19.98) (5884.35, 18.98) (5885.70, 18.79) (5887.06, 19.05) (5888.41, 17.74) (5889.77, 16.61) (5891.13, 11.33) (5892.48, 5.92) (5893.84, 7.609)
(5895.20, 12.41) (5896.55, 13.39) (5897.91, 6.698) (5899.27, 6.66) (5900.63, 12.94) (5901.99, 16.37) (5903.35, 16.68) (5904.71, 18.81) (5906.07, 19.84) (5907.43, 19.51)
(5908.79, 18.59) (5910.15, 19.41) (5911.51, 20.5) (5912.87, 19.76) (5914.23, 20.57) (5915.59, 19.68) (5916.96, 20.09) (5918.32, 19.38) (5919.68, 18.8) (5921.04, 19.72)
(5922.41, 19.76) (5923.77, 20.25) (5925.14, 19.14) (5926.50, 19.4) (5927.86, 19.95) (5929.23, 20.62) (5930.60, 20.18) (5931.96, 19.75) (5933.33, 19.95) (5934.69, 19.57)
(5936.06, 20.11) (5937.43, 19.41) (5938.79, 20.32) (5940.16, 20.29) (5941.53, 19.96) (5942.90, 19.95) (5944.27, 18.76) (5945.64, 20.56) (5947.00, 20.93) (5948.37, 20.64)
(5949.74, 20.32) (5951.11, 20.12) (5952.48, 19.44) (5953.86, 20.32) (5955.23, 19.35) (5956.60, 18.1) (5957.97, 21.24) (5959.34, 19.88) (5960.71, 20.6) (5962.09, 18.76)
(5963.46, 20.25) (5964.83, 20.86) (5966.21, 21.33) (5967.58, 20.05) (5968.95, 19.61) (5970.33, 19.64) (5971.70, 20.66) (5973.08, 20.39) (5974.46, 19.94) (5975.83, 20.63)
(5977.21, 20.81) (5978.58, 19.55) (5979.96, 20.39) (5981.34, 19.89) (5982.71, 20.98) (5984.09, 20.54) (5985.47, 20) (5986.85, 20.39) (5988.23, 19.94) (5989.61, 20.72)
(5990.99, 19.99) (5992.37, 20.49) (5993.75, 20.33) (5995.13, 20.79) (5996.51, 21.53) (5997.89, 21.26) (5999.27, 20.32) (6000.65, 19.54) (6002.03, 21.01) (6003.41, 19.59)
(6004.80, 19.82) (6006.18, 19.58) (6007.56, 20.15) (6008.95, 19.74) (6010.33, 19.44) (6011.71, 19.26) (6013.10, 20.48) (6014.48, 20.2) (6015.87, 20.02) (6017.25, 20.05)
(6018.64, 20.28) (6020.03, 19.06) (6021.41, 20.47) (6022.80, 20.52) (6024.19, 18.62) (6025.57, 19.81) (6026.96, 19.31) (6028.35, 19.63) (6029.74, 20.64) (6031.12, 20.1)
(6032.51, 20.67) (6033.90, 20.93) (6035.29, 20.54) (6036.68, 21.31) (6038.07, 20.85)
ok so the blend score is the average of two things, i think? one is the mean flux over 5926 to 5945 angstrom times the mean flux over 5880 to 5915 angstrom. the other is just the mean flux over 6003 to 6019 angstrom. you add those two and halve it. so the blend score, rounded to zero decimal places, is 169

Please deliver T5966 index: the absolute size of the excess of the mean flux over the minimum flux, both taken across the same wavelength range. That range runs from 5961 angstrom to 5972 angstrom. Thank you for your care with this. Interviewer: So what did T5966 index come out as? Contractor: 1.4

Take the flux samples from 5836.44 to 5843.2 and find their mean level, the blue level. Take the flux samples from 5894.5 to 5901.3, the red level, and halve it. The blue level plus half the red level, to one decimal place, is 25.6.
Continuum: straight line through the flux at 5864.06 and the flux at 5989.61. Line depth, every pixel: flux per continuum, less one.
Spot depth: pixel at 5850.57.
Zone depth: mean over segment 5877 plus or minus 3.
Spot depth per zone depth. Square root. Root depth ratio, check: 1.1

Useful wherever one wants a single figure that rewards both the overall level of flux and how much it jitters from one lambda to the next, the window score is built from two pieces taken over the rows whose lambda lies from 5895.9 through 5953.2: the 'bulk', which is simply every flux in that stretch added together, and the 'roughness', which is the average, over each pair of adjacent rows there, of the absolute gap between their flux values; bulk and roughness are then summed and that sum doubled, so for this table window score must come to 1576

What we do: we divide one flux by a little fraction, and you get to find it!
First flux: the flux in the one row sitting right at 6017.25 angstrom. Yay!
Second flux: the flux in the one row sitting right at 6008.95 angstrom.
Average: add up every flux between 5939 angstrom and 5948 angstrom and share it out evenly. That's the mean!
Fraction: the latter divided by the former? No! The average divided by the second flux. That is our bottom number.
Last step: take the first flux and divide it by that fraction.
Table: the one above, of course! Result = 19.7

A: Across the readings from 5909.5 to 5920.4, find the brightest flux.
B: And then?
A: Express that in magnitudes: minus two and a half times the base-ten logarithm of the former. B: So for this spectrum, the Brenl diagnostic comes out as -3.28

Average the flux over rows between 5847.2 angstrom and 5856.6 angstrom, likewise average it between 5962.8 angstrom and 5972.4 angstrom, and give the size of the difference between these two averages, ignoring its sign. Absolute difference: 0.52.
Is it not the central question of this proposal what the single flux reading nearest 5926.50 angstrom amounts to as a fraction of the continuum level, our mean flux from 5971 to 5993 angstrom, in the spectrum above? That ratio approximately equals 0.954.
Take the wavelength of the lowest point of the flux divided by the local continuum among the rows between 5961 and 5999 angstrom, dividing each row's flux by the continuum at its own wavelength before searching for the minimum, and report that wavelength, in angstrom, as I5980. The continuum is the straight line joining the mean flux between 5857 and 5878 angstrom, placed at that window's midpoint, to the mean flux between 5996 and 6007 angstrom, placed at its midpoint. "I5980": 5962.09 angstrom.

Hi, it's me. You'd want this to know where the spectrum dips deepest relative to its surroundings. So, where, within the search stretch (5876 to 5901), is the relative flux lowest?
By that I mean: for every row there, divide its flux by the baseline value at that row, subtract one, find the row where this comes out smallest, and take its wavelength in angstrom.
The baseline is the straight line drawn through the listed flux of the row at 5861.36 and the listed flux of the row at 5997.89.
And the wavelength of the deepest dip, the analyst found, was 5892.48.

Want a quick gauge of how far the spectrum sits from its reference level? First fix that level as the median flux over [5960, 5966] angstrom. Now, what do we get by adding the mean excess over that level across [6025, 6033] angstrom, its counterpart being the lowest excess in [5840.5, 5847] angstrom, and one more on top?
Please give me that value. -1.2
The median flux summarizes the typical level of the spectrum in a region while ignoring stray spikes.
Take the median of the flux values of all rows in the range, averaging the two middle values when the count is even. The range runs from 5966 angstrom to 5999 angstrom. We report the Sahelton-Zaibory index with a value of 20.4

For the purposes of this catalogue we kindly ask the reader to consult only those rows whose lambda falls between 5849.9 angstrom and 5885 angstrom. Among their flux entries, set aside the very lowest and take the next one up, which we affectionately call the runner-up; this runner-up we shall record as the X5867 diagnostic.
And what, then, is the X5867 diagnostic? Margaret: 17.51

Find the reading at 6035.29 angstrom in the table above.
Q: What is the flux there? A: 20.54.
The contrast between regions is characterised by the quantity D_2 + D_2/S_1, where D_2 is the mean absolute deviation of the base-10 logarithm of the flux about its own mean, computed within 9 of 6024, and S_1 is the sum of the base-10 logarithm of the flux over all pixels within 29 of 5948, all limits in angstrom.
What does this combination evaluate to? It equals 0.0112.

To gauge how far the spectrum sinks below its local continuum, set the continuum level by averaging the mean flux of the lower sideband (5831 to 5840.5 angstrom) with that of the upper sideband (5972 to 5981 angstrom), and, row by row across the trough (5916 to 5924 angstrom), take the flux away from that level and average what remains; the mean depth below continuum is 0.4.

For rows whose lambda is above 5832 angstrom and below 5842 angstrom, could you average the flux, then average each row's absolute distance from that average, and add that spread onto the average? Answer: 20.9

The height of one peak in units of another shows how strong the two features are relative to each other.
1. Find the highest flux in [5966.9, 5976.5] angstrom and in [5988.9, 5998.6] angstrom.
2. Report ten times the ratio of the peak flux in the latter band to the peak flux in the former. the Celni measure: 10.4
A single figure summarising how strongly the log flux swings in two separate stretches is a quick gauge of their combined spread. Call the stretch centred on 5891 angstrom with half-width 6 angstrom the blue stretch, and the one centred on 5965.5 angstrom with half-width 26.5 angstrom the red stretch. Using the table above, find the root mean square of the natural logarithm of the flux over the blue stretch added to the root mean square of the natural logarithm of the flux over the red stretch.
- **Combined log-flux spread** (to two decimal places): 5.58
